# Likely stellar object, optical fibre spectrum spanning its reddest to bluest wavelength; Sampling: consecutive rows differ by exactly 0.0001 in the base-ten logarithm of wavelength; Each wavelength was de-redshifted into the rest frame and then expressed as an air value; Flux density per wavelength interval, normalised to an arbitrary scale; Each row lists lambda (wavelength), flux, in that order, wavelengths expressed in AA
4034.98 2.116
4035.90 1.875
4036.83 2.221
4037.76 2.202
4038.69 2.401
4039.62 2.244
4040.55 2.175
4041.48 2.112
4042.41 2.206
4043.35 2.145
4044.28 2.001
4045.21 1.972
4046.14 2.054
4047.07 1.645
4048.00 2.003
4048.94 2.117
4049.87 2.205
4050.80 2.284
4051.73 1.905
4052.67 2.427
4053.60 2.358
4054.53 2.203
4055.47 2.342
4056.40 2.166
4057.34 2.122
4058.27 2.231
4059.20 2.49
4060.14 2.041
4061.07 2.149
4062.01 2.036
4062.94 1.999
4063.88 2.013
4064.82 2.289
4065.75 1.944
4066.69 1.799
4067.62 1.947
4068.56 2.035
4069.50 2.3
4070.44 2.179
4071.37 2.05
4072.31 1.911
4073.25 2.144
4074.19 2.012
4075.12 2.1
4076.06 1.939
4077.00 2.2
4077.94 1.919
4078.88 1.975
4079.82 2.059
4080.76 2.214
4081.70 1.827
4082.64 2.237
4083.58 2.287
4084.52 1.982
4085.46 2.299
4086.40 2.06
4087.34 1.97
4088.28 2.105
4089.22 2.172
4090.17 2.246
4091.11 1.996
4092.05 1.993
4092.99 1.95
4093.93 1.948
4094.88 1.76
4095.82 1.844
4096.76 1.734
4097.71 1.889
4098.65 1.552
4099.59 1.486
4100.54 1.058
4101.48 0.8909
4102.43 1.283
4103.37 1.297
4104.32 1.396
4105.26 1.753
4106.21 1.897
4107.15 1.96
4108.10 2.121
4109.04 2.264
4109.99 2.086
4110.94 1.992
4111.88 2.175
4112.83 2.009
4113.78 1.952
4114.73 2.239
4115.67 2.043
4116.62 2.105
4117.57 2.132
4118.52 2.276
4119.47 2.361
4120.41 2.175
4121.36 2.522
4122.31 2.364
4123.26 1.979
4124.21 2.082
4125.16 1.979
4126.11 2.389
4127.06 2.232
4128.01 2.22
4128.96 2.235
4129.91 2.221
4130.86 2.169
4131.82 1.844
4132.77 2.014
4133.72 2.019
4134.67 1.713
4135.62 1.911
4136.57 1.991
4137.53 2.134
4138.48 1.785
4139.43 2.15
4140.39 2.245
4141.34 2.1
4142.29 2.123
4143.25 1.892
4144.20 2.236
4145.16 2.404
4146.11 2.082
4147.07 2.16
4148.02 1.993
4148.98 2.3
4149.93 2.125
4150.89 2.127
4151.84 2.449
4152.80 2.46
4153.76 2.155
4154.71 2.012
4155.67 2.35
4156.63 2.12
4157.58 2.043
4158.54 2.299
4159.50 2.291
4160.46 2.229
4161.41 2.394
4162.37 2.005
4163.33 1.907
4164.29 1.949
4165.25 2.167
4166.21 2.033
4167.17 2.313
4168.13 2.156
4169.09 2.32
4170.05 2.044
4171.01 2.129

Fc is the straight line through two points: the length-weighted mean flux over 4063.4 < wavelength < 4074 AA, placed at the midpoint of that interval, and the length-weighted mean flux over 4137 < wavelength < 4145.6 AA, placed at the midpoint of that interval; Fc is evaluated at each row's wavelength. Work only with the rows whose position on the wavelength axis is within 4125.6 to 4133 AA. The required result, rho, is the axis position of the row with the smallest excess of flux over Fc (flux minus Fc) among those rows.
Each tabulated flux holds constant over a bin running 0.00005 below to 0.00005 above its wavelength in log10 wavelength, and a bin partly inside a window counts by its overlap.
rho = 4131.82 AA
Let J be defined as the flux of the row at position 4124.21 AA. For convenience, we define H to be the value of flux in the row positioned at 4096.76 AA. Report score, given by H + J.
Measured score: 3.8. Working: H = 1.734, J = 2.082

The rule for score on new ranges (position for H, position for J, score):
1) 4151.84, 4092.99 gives 4.4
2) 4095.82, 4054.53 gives 4.0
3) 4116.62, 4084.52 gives 4.1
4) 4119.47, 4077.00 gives 4.6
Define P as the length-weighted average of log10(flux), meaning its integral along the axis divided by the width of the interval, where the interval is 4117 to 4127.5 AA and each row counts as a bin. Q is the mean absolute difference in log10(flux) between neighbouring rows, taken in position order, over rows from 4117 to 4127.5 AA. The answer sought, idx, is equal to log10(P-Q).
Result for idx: -0.515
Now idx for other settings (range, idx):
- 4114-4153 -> -0.531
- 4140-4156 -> -0.522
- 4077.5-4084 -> -0.561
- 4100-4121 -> -0.650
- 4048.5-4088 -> -0.544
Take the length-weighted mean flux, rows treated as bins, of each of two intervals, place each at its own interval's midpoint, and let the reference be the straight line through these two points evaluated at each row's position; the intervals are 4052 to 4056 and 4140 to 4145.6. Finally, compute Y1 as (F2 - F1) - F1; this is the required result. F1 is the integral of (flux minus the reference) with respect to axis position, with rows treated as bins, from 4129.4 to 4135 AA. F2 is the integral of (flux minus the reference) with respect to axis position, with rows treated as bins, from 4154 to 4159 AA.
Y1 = 2.1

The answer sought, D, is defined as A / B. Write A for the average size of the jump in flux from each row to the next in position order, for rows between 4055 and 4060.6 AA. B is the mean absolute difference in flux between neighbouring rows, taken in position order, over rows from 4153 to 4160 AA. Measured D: 1.18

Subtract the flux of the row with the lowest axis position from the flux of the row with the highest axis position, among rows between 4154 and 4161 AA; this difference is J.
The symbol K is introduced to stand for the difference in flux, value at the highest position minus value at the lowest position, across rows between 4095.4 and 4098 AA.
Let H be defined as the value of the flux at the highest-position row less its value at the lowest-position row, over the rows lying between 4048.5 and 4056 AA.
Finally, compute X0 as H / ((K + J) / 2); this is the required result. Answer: 2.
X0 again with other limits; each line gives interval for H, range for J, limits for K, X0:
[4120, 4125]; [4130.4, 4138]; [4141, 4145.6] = -1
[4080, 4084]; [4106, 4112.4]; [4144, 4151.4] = 1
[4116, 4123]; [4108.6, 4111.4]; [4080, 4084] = -3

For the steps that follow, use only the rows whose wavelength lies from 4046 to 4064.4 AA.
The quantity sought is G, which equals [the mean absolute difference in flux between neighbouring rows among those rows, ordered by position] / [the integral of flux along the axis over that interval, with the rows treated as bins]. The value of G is 0.0048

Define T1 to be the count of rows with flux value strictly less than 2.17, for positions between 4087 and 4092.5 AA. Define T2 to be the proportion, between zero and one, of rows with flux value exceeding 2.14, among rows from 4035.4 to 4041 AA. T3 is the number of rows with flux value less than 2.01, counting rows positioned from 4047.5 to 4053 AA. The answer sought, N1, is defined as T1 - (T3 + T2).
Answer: 1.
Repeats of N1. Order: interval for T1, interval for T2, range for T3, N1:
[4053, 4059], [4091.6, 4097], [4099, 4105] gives -4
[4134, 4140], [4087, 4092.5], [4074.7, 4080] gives 3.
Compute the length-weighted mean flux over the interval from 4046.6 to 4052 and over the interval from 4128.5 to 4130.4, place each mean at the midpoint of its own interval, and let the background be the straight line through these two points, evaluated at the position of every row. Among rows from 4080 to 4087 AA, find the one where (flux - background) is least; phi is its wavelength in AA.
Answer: 4081.70 AA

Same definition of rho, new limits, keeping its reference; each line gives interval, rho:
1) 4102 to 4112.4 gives 4102.43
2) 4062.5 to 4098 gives 4096.76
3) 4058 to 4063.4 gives 4062.94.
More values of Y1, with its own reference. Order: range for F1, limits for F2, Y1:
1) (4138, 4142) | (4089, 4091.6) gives 0.5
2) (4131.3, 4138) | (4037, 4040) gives 2.9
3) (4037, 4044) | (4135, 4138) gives 1.2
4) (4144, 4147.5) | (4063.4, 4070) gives -2.0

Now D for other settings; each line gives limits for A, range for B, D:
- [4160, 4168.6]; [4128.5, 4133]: 1.32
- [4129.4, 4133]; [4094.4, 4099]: 1.06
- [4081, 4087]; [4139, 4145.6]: 1.58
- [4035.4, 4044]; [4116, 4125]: 0.70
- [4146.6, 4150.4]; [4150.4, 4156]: 0.97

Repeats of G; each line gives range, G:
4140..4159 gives 0.0046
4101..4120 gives 0.0041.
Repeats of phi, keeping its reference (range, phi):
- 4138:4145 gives 4138.48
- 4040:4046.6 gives 4045.21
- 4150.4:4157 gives 4154.71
